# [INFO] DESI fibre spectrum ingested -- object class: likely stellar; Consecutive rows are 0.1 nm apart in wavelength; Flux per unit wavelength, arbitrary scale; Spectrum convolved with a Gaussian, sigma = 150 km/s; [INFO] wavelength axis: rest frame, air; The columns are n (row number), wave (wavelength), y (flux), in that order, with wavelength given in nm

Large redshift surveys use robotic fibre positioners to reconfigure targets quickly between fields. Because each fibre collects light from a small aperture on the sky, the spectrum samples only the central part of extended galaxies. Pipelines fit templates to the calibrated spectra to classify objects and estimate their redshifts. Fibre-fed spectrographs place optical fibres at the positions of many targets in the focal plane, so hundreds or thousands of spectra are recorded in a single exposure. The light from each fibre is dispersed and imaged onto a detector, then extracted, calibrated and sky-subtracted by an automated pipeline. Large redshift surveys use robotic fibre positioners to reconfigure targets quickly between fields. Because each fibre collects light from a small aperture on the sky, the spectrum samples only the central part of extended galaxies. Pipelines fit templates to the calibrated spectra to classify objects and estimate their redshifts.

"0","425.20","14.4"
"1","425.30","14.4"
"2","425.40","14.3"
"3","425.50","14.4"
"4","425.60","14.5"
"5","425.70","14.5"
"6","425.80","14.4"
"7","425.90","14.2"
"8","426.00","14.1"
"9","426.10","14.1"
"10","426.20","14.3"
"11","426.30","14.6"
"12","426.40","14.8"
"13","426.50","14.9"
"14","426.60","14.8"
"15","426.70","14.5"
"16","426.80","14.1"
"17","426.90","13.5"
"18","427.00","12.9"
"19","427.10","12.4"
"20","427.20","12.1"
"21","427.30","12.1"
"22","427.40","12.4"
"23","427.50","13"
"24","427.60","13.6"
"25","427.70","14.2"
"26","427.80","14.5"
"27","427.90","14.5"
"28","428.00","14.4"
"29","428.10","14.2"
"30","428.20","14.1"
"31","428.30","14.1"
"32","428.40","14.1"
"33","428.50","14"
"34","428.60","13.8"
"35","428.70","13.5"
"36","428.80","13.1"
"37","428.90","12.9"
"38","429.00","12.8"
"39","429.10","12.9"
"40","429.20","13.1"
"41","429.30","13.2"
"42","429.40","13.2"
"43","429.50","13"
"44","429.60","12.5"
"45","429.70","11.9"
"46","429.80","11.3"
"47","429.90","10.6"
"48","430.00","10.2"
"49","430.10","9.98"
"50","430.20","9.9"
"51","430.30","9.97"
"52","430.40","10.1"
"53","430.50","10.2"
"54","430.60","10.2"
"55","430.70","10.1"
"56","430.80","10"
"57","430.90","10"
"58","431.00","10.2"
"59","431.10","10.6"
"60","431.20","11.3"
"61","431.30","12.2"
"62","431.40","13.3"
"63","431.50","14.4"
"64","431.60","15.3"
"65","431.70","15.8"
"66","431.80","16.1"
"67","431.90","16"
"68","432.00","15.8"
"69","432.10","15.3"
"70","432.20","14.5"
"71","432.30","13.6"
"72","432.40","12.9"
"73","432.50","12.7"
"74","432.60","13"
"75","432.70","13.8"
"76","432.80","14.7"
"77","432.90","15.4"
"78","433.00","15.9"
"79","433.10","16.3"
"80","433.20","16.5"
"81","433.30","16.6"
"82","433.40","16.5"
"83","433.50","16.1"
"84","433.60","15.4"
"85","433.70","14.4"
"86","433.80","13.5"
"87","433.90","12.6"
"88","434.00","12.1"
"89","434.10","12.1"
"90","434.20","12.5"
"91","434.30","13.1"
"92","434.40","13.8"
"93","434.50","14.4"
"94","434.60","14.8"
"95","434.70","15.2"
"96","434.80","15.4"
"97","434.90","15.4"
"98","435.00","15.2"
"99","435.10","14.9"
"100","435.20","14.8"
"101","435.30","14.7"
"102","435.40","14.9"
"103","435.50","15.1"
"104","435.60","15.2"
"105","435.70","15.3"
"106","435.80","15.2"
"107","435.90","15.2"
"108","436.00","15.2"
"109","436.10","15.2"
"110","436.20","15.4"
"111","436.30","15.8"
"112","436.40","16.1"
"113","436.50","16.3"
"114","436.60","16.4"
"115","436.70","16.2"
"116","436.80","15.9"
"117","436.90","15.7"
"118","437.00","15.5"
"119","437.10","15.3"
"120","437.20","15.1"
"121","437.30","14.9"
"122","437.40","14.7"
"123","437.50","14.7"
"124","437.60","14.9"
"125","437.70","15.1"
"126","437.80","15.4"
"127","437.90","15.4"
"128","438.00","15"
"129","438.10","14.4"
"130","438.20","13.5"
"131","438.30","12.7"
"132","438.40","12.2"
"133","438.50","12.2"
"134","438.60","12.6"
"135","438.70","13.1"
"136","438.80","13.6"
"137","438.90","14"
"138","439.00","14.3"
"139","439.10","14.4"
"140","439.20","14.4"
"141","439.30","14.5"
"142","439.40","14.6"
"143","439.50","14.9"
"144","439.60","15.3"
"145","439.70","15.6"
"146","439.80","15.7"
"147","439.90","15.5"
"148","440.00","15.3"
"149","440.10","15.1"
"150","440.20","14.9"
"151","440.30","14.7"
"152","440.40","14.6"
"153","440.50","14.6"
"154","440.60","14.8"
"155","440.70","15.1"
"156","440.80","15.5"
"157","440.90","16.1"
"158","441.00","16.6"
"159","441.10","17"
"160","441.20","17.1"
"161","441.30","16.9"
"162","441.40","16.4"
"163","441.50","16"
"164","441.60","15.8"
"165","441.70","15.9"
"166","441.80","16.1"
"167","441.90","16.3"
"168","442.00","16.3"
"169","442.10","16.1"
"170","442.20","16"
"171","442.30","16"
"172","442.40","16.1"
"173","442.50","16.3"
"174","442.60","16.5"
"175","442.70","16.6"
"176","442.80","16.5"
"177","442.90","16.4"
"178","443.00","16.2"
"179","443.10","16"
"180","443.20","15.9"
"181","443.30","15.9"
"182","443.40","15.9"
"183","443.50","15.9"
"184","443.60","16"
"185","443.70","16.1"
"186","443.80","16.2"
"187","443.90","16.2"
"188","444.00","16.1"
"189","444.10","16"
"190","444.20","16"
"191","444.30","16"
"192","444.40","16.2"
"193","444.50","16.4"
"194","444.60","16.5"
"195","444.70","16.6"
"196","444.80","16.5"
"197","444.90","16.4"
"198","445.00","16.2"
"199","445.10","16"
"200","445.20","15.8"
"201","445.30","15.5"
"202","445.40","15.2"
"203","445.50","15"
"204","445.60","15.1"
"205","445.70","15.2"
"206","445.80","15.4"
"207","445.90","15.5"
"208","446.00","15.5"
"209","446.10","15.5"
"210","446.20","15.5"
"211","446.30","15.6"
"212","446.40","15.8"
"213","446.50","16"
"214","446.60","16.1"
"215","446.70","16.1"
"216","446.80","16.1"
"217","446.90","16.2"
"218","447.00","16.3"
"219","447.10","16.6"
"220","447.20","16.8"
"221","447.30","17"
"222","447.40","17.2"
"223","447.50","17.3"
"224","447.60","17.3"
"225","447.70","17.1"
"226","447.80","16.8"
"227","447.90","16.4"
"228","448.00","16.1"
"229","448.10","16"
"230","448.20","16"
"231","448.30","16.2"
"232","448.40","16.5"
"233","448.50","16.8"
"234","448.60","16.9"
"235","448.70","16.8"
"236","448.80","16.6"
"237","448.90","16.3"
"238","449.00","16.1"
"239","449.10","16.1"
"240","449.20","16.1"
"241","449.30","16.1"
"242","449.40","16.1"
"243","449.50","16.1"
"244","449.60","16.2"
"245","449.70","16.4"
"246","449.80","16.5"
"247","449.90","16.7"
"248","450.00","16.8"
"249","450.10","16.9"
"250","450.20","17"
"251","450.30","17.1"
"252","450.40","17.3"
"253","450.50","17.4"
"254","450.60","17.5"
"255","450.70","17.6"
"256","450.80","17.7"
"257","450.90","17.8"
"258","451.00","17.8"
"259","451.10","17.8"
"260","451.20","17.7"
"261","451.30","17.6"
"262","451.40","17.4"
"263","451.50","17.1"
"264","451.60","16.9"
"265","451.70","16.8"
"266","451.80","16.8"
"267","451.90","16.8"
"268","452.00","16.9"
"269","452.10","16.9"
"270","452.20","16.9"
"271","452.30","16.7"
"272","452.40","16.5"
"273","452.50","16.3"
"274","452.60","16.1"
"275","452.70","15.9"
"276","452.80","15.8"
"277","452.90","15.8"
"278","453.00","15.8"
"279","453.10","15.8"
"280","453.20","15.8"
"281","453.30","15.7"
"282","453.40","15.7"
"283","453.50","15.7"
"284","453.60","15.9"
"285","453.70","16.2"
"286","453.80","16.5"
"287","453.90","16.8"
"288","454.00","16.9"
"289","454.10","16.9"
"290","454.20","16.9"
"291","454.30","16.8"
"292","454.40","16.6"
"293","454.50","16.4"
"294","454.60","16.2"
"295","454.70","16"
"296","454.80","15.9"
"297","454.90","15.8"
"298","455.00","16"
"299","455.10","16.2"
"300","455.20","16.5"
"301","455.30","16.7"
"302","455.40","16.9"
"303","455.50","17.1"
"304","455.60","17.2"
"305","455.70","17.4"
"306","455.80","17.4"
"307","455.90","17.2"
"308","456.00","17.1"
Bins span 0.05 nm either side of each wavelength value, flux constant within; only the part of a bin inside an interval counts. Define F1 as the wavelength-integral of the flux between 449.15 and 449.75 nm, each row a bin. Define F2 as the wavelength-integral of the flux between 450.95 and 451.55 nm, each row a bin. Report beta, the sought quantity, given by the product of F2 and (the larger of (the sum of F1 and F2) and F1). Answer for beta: 213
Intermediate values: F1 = 9.70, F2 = 10.5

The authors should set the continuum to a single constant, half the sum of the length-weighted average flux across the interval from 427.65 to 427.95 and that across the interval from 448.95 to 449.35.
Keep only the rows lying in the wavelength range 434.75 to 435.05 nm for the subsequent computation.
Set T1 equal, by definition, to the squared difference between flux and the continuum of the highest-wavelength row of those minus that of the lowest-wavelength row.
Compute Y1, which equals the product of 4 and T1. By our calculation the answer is -0.1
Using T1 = 0.0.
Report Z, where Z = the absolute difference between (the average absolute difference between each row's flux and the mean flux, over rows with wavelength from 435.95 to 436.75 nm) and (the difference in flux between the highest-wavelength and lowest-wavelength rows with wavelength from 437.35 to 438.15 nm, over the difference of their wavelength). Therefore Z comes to 0.85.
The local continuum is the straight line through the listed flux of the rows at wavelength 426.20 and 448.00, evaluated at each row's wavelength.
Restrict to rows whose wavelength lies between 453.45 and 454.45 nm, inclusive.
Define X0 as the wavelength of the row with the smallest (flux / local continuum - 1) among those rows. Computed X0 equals 453.50 nm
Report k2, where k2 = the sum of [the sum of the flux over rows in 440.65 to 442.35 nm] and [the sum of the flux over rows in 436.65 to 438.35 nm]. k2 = 530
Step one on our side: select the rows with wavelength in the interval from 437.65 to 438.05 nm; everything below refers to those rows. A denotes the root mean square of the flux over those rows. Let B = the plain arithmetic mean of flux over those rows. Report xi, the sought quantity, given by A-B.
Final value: 0.0010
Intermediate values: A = 15.2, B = 15.2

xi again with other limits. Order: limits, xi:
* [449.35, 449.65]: 0.0001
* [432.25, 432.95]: 0.0314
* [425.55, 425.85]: 0.0001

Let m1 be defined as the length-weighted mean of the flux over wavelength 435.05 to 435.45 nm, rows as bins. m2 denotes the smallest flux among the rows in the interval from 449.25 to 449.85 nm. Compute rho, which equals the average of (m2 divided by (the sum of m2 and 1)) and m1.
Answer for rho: 7.9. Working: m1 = 14.8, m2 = 16.1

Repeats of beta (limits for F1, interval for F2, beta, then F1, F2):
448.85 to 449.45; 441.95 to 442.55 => 187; 9.68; 9.7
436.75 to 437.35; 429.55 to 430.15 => 106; 9.24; 6.6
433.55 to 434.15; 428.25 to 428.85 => 134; 8.01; 8.3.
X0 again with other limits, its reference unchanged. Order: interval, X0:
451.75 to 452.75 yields 452.70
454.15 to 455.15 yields 454.90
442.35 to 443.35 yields 443.30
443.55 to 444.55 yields 444.30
